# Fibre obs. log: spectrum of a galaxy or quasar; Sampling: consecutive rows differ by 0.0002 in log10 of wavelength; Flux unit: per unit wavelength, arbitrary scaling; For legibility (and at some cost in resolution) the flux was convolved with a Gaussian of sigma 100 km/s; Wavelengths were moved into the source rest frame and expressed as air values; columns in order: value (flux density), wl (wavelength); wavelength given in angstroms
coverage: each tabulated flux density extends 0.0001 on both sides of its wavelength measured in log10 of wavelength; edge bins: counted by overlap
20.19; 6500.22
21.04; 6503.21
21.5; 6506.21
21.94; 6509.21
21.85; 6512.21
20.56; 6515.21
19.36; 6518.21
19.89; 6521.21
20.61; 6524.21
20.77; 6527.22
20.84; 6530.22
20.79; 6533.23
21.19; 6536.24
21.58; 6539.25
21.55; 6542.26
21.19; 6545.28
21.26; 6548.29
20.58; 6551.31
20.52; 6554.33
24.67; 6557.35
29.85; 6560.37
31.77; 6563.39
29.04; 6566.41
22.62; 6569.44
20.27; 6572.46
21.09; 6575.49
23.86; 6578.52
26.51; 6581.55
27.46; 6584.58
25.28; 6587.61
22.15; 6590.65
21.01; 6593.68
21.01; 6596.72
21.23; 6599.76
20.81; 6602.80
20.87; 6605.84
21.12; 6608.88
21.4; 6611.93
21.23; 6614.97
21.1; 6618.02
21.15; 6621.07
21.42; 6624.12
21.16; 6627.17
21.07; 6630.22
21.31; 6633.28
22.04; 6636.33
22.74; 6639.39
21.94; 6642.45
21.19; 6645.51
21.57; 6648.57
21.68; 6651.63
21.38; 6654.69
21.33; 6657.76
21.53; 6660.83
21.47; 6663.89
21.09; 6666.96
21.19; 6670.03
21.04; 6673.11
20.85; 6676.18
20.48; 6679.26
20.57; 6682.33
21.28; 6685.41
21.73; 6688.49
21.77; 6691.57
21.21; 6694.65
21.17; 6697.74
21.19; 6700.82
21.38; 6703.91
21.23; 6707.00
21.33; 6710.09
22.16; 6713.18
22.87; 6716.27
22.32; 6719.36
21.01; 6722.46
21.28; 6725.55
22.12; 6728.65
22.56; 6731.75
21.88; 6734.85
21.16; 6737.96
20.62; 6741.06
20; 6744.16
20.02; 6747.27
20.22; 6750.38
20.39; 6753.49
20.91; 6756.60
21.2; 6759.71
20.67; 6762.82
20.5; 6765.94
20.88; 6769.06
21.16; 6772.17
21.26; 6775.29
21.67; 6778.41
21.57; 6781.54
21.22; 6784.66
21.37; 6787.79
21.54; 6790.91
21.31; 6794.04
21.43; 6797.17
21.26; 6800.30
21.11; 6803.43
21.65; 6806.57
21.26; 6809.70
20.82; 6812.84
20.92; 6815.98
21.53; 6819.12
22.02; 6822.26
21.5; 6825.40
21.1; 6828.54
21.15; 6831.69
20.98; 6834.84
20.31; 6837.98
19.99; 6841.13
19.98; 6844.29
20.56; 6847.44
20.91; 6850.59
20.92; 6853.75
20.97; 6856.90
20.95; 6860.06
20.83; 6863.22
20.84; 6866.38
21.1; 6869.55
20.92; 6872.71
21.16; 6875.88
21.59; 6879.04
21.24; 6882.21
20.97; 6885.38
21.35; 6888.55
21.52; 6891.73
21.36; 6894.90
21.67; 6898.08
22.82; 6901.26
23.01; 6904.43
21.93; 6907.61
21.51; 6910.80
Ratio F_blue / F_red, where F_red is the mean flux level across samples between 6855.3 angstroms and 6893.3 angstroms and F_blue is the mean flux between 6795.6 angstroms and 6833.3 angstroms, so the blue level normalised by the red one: 1.01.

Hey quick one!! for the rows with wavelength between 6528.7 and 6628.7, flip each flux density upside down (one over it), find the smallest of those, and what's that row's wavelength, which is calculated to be 6563.39 angstroms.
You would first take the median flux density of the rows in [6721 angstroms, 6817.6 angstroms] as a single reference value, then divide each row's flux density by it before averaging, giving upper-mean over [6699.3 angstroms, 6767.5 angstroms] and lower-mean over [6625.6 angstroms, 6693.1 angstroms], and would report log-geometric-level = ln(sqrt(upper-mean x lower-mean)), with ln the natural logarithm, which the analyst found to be 0.005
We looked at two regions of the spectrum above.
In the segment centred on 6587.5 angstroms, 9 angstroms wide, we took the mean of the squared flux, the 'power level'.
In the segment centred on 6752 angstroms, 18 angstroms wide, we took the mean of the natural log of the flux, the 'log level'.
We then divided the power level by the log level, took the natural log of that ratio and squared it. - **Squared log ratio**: 28.5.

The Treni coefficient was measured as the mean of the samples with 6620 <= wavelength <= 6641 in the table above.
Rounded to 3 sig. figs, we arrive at 21.6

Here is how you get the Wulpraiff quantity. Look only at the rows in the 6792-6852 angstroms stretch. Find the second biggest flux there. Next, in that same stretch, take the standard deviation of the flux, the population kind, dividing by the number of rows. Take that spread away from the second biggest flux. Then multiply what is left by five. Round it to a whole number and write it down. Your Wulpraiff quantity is 106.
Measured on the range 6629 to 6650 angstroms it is 107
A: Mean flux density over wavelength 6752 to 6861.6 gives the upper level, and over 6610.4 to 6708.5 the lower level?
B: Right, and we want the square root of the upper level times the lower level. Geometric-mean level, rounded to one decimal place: 21.2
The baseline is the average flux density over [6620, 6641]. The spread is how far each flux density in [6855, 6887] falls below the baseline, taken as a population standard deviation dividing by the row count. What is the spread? 0.22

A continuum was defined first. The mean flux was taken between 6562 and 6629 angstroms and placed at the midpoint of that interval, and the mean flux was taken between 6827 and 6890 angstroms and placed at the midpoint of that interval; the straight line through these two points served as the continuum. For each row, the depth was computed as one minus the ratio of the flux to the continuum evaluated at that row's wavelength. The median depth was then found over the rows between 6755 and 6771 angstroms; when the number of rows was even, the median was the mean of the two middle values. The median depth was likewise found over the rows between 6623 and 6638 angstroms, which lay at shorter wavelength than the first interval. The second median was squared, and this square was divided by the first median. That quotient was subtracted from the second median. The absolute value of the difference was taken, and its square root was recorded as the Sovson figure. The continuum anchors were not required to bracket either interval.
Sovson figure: 0.19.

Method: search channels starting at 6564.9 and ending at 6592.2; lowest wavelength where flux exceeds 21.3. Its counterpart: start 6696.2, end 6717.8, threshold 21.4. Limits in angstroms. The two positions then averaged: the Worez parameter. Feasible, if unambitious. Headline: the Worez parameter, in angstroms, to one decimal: 6639.8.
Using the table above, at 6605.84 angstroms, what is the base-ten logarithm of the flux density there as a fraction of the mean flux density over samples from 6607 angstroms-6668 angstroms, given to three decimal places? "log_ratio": -0.012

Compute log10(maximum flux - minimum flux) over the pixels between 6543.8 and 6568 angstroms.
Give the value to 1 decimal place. 1.1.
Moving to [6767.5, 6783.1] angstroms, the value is -0.1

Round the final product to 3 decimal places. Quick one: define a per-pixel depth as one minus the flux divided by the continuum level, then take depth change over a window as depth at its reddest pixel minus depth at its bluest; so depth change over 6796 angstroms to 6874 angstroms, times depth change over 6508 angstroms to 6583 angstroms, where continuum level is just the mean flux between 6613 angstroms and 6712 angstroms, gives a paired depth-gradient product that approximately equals -0.005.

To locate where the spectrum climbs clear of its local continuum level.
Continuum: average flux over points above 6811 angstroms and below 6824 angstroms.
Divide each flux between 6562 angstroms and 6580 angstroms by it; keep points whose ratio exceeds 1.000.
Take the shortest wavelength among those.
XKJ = 6563.39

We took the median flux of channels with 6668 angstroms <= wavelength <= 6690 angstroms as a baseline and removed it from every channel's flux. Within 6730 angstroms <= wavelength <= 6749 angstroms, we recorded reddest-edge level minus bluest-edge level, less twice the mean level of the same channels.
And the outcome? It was -2.5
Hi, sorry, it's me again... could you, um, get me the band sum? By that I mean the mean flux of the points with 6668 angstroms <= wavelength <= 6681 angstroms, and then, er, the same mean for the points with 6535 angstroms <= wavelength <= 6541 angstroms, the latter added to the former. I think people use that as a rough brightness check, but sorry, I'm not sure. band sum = 42.3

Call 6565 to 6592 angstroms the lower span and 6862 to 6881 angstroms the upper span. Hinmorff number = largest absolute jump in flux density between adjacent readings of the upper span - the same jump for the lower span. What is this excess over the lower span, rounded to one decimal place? -6.0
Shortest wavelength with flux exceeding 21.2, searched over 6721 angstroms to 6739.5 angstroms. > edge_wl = 6725.55 angstroms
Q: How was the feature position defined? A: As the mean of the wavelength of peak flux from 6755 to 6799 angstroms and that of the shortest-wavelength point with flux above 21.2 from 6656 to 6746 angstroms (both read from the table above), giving 6718.1 angstroms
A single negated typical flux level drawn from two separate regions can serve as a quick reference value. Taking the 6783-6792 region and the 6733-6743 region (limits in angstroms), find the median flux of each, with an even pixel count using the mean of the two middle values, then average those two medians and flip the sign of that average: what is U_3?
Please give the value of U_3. -21.3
